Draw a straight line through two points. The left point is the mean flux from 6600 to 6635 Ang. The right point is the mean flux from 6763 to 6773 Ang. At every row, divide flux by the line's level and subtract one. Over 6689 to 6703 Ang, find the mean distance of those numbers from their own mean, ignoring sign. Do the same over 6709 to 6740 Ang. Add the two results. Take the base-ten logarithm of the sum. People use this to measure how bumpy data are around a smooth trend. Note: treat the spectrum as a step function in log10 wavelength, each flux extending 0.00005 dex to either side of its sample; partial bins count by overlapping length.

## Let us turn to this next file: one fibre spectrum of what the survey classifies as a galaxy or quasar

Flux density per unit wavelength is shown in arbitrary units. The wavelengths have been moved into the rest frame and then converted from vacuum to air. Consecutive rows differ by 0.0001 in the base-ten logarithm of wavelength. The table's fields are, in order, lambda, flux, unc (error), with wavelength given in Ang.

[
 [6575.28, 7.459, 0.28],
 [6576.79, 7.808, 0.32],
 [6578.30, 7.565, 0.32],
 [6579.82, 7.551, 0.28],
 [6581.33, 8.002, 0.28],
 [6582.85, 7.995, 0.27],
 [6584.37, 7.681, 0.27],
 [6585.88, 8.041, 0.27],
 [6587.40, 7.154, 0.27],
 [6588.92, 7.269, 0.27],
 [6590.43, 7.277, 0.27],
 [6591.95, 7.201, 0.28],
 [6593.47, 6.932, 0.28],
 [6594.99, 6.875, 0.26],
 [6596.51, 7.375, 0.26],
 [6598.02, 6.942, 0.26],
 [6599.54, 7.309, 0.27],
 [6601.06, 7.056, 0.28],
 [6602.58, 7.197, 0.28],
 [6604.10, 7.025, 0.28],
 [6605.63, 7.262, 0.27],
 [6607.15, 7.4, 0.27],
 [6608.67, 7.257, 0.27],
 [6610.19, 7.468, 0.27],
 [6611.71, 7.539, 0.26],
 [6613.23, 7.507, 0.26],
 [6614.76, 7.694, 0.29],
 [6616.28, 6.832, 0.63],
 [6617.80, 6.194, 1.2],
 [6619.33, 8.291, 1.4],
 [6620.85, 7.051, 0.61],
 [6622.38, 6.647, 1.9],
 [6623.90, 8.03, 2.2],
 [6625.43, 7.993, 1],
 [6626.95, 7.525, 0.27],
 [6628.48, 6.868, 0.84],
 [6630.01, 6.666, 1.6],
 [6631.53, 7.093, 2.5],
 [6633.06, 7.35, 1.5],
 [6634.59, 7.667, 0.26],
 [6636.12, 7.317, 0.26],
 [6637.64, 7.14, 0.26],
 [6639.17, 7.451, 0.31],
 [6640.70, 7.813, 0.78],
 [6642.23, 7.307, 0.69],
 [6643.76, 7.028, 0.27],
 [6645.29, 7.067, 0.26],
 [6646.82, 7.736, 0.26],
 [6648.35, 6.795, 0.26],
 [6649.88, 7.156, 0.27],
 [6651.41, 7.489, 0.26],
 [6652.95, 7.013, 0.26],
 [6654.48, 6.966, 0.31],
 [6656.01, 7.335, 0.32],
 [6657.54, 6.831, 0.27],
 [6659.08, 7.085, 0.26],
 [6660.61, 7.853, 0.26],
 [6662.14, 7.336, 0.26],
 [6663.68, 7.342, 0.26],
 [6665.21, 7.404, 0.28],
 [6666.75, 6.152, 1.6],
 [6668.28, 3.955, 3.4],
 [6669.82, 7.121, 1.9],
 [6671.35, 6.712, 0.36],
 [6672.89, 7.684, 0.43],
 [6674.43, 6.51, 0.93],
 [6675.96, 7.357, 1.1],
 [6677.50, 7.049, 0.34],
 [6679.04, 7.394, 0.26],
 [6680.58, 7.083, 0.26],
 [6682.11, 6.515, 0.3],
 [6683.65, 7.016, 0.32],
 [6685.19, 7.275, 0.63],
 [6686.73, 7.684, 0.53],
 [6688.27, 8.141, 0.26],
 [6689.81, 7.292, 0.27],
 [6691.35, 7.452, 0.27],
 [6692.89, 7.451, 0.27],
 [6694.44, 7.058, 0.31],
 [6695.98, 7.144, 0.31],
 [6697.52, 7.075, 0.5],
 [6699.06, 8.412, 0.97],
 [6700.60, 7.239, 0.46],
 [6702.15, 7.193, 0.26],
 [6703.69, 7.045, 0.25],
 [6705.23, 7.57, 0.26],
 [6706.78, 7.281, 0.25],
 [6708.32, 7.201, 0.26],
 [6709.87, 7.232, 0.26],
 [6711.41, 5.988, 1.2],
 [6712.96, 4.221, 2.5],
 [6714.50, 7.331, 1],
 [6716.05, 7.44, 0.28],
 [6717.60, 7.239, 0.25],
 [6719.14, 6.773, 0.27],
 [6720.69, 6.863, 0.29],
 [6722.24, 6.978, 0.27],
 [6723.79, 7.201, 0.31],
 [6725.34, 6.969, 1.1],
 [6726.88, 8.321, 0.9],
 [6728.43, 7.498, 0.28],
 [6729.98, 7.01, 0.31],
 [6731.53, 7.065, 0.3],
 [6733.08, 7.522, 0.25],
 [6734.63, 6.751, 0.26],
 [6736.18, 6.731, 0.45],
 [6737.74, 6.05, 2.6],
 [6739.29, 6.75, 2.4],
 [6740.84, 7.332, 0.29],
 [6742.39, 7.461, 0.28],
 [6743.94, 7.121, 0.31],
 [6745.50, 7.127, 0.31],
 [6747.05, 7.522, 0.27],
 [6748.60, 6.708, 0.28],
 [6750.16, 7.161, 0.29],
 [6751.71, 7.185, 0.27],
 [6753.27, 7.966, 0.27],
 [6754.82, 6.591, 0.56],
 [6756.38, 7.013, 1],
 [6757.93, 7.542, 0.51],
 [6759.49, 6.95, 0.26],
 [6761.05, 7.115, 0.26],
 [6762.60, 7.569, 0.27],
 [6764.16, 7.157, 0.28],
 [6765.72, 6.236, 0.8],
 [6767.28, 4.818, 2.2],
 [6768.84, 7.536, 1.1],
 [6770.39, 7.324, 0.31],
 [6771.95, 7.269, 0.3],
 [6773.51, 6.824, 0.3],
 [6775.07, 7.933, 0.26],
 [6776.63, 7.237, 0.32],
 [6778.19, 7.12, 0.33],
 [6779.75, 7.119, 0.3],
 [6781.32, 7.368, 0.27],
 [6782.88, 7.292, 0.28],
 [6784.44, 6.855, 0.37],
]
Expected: -0.96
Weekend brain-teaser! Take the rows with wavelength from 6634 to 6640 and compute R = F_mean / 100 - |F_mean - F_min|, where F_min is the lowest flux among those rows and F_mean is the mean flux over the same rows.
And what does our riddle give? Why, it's -0.18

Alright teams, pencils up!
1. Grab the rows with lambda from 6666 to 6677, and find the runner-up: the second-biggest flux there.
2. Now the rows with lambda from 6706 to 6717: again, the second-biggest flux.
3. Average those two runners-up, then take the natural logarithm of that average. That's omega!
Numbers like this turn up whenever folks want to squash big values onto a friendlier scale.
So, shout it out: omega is 1.99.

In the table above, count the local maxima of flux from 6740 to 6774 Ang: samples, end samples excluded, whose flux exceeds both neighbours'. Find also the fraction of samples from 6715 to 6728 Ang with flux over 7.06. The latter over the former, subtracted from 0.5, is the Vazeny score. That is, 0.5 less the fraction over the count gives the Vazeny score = 0.417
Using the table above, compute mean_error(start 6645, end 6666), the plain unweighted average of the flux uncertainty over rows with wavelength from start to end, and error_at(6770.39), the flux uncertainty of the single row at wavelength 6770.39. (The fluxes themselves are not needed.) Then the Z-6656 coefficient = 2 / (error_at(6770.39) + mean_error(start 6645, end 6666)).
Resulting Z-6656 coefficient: 3.4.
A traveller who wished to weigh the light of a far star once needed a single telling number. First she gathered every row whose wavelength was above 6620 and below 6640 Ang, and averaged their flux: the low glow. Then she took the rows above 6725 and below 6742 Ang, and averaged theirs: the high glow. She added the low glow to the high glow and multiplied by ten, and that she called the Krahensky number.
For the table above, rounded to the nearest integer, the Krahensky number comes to 144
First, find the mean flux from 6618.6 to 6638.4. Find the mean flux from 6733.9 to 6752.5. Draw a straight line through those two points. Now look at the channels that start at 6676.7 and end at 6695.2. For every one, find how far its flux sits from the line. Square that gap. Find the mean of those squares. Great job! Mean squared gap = 0.16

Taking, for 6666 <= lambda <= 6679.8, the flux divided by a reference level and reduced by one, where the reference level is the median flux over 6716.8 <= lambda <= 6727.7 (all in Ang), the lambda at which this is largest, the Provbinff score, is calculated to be 6672.89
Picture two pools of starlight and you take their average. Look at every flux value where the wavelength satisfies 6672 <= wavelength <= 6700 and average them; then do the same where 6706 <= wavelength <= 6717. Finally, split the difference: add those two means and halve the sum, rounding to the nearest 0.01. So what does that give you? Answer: 6.99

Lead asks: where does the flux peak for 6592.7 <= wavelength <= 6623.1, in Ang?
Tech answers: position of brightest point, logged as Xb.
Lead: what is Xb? 6619.33 Ang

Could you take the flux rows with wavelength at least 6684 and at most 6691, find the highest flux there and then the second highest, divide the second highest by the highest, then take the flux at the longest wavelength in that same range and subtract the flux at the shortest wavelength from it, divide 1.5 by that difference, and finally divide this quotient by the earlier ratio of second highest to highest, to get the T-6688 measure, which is 93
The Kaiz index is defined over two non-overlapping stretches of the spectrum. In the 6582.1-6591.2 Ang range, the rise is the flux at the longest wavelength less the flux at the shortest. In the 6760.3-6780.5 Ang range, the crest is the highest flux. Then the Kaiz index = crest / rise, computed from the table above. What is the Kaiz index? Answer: -11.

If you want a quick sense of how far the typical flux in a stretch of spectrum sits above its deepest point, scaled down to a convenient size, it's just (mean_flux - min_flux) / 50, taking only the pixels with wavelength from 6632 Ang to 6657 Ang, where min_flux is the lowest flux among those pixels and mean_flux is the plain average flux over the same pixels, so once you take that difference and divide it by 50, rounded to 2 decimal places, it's 0.01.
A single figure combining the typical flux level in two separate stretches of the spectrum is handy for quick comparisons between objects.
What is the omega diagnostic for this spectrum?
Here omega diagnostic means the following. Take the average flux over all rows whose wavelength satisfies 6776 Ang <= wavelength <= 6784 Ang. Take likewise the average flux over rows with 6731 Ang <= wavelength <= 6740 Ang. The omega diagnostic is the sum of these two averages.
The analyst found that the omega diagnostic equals 14.0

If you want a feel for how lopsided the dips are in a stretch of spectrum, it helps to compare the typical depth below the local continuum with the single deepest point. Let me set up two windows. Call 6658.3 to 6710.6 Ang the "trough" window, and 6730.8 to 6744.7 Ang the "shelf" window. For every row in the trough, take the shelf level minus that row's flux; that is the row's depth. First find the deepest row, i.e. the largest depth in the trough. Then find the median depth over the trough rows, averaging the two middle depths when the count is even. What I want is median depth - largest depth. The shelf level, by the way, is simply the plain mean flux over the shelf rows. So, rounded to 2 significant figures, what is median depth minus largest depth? -3.3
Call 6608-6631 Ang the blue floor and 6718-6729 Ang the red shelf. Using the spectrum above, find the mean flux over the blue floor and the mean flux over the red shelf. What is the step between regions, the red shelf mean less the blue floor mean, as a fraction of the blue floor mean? -0.010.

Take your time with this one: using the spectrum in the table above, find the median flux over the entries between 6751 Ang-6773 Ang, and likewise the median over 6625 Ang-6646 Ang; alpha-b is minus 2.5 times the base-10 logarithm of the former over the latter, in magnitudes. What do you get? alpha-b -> 0.021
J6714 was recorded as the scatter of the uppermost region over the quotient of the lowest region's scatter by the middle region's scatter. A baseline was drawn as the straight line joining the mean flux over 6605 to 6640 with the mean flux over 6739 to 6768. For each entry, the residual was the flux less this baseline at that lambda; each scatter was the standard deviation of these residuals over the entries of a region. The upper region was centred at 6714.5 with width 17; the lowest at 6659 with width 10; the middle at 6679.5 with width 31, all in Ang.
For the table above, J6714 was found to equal 2.4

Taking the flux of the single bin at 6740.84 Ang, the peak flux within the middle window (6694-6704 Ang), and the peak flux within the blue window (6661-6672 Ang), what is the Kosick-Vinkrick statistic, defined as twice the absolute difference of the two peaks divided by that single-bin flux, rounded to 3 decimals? 0.275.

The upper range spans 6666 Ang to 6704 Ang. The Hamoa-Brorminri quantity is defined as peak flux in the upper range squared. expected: 71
